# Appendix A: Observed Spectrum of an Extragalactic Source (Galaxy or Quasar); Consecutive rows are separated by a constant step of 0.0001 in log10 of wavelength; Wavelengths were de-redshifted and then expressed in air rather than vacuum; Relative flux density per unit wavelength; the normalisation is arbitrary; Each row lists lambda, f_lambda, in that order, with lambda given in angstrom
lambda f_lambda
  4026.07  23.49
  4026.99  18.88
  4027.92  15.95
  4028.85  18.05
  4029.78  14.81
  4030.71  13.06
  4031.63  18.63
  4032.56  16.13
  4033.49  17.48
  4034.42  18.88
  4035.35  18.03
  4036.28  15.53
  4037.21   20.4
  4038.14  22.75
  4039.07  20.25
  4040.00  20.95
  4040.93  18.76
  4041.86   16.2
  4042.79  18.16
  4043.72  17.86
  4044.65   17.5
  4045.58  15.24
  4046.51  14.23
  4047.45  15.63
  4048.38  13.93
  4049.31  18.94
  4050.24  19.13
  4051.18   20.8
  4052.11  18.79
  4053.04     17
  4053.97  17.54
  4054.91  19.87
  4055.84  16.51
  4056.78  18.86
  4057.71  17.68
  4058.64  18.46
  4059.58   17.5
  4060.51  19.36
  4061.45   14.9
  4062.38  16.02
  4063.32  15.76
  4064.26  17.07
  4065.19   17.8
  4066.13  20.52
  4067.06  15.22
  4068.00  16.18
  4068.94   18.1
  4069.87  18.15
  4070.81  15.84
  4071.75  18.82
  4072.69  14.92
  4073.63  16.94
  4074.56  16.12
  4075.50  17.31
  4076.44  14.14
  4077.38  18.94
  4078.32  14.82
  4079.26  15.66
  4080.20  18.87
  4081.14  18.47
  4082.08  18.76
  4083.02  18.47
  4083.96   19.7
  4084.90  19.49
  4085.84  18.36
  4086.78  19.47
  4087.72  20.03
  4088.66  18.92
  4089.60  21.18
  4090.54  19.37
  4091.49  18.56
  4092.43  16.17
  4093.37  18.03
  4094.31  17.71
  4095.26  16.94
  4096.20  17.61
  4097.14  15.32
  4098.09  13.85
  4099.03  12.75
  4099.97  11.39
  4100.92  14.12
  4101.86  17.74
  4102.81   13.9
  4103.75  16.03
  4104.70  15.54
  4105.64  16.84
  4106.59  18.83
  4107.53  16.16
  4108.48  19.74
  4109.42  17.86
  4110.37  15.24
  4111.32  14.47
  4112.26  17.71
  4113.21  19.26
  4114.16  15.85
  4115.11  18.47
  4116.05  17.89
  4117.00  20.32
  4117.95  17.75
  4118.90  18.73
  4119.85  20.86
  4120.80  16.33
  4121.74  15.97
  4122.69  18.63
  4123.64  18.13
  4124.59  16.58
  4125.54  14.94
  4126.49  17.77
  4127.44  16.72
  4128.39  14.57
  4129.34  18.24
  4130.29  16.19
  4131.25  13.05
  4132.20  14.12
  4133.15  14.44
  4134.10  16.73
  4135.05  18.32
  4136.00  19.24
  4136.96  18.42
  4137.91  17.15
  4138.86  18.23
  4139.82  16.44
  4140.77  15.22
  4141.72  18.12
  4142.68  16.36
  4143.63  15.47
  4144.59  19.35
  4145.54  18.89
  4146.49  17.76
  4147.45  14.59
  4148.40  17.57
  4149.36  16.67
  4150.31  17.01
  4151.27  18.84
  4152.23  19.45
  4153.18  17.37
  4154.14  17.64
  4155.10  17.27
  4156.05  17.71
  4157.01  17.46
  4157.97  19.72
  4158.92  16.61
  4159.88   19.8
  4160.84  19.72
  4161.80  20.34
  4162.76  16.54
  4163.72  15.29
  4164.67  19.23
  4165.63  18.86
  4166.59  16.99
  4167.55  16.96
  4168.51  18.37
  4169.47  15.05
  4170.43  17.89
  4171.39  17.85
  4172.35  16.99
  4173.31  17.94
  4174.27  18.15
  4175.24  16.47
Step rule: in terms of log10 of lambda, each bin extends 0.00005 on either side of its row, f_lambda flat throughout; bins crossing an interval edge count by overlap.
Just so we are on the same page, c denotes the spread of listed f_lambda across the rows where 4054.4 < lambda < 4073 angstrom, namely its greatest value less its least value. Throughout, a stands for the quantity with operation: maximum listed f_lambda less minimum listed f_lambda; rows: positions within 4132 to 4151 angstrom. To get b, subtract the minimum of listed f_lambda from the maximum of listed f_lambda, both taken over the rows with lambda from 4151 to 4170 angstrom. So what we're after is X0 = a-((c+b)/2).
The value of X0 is -0.2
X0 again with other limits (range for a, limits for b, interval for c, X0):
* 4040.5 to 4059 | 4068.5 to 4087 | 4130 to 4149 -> 0.9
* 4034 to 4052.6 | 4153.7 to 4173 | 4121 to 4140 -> 3.1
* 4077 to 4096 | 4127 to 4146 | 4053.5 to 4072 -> 0.4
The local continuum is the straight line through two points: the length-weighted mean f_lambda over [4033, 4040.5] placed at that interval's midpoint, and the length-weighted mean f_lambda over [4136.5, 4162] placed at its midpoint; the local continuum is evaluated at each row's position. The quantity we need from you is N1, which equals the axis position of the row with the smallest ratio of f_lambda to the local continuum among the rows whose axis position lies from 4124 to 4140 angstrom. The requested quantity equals 4131.25 angstrom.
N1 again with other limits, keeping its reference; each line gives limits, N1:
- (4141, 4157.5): 4147.45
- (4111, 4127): 4111.32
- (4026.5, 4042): 4030.71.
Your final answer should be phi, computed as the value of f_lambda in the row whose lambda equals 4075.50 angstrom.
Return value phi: 17.31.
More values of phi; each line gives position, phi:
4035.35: 18.03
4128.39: 14.57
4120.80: 16.33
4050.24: 19.13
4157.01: 17.46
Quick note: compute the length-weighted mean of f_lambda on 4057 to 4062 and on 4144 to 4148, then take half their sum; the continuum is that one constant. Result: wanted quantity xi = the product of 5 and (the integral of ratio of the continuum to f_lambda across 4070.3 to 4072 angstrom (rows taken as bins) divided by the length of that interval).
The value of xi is 5.16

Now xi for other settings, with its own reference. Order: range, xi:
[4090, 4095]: 4.92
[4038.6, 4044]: 4.74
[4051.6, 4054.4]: 4.97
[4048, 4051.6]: 4.93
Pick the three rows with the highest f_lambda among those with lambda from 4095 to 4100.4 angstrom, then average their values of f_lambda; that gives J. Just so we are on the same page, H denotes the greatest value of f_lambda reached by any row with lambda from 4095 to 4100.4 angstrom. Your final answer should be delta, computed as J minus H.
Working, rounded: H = 17.61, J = 16.6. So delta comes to -1.0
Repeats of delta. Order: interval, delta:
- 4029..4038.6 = -2.1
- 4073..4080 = -1.2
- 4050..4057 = -0.9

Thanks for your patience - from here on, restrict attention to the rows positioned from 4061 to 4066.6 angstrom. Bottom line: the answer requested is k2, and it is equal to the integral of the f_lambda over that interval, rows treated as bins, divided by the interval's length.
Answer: 17.0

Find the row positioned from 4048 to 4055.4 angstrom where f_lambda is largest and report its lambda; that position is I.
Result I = 4051.18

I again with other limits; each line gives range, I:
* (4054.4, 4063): 4054.91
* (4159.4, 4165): 4161.80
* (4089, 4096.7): 4089.60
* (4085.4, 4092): 4089.60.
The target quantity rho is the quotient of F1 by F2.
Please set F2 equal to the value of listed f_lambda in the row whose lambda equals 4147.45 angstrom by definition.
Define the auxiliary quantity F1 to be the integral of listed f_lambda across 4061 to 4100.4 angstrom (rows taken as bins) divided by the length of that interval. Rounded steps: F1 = 17.2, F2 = 14.59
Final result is 1.18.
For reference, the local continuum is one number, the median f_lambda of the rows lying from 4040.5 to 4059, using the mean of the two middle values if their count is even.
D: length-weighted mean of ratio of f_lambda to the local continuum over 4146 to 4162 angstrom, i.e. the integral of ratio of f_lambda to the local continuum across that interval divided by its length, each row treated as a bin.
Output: 1.009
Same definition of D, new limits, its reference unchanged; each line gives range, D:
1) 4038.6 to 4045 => 1.044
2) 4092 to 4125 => 0.947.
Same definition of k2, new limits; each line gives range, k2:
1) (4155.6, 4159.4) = 17.9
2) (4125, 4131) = 16.3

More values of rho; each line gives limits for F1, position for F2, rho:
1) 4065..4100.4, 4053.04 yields 1.02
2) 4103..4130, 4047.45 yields 1.11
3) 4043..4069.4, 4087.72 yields 0.87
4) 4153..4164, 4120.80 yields 1.10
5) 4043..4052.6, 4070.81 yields 1.09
